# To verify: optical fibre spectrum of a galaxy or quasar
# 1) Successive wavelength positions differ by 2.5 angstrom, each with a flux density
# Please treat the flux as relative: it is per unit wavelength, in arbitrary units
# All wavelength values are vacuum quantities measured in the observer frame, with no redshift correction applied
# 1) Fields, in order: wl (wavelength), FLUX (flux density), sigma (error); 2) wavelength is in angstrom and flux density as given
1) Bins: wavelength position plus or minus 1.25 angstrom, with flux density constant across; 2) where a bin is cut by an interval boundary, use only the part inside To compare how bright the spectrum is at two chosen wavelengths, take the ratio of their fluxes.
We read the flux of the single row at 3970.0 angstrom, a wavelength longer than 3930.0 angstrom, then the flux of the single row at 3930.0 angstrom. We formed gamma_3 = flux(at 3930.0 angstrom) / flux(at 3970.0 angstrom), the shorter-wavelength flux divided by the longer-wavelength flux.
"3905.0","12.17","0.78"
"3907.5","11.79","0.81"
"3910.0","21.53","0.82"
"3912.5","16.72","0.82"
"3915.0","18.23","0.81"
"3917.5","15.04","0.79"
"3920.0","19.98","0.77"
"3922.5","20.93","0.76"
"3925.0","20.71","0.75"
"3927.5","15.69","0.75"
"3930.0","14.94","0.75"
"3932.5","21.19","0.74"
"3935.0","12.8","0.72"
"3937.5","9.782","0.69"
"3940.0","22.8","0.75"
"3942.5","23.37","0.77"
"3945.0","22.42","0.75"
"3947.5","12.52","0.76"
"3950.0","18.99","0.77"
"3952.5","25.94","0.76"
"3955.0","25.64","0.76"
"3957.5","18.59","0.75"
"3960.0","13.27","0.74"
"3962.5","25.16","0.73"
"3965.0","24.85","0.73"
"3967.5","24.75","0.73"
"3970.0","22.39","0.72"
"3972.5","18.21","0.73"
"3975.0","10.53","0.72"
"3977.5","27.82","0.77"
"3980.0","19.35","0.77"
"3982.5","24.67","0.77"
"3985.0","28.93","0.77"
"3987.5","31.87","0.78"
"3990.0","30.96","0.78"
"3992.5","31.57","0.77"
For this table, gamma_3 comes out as 0.67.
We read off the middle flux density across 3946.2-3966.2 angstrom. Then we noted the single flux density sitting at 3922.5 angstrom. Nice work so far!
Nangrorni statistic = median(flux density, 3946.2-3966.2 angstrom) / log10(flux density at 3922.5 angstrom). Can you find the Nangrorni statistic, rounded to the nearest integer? 17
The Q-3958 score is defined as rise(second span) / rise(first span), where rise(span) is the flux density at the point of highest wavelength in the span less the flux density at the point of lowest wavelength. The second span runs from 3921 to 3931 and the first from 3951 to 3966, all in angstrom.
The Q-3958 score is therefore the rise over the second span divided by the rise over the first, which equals 5.5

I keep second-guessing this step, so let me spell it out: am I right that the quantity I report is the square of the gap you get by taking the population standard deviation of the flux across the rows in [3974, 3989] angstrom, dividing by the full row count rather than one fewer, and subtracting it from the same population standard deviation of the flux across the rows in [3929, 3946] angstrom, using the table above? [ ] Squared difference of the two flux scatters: 3.9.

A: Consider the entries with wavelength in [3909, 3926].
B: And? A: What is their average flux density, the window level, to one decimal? 19.0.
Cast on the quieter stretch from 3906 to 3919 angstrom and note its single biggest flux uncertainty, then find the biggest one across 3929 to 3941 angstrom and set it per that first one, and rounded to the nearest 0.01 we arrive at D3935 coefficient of 0.91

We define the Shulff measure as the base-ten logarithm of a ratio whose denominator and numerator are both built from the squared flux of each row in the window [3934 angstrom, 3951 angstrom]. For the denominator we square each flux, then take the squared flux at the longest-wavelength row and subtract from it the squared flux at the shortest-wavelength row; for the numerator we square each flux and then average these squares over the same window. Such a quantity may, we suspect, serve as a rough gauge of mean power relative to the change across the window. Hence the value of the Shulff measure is 0.23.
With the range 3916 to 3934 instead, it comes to 0.19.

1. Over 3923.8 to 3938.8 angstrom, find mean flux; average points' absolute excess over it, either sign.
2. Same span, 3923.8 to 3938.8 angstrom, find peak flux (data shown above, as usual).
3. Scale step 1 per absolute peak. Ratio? 0.16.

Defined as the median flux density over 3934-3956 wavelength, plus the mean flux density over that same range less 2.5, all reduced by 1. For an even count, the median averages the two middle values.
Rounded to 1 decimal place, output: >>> 38.3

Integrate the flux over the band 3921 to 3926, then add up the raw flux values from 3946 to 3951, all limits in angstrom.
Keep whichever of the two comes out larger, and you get 104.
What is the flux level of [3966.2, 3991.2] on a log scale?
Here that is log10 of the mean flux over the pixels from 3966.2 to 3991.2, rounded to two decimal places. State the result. 1.38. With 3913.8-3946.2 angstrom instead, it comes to 1.26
